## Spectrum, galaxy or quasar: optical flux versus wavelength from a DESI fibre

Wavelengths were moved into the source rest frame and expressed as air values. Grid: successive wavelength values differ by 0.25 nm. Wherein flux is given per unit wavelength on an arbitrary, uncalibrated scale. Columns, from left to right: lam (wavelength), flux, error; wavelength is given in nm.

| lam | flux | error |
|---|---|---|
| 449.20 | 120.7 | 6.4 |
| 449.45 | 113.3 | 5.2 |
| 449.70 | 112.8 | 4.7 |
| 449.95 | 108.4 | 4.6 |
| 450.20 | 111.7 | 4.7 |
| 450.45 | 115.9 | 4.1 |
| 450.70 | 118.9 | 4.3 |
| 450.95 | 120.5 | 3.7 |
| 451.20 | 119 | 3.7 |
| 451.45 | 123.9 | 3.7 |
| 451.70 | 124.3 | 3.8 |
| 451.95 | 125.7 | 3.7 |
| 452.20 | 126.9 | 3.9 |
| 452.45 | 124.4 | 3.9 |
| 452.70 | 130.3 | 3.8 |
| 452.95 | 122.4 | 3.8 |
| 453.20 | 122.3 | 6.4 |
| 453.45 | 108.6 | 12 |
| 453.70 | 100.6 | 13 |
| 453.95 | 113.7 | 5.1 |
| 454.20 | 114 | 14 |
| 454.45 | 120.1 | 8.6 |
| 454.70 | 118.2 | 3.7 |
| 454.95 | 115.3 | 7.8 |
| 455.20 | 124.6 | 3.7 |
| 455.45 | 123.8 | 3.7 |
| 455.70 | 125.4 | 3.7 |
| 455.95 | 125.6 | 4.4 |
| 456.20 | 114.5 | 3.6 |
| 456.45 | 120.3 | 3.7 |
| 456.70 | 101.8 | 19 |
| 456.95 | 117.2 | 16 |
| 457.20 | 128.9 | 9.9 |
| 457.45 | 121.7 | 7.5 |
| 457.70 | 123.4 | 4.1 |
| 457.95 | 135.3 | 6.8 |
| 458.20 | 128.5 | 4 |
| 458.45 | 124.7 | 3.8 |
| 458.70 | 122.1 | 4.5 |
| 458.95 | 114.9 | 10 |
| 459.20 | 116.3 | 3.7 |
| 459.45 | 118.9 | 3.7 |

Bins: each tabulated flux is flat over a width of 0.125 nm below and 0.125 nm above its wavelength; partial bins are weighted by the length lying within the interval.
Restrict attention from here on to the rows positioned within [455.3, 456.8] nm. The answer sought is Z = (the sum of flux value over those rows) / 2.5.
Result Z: 285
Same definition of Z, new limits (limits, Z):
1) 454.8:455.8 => 196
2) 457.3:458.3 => 204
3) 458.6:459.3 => 141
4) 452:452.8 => 153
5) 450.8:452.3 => 296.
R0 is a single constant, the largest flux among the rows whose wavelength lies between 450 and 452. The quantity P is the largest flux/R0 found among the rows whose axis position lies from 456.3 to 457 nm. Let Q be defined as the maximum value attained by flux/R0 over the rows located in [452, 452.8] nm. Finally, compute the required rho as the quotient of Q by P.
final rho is 1.08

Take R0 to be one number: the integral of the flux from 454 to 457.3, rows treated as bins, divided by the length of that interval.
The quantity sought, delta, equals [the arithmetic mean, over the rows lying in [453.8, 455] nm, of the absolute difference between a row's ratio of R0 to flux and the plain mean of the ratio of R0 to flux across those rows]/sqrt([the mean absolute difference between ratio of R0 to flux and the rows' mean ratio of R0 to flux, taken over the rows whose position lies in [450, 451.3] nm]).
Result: 0.13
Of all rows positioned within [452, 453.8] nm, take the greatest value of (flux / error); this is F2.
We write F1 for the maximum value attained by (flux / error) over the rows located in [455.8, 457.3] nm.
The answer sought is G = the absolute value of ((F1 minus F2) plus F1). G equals 31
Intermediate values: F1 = 32.5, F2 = 34.3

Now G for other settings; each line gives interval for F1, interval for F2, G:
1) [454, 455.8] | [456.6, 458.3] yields 36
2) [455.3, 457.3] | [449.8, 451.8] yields 34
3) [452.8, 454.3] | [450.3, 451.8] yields 31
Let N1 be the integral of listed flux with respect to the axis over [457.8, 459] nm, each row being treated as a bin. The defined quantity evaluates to 151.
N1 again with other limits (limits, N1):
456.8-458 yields 149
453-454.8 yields 206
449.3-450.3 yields 112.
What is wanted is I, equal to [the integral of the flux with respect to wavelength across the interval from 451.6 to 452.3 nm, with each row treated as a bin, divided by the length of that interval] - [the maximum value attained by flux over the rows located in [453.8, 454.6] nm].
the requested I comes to 6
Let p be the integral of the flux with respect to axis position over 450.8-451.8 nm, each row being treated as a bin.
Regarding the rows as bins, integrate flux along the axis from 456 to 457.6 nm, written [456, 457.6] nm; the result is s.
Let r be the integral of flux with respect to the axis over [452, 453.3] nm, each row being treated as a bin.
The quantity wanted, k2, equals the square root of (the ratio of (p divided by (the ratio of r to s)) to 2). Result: 8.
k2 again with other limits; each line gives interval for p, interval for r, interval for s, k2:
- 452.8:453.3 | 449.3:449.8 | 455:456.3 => 9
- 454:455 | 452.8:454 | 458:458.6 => 6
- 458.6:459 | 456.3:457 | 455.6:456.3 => 5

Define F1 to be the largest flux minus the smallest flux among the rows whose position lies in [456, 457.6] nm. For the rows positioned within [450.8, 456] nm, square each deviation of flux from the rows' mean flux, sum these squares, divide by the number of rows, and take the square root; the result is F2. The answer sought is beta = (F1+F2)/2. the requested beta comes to 16.9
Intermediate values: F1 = 27.1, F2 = 6.7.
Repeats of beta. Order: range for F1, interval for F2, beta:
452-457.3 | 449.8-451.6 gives 17.3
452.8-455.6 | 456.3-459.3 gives 16.0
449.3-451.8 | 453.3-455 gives 11.0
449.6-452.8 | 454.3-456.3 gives 13.1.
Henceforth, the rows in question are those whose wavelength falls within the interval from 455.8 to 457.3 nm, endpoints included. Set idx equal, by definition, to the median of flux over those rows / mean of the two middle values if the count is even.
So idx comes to 119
